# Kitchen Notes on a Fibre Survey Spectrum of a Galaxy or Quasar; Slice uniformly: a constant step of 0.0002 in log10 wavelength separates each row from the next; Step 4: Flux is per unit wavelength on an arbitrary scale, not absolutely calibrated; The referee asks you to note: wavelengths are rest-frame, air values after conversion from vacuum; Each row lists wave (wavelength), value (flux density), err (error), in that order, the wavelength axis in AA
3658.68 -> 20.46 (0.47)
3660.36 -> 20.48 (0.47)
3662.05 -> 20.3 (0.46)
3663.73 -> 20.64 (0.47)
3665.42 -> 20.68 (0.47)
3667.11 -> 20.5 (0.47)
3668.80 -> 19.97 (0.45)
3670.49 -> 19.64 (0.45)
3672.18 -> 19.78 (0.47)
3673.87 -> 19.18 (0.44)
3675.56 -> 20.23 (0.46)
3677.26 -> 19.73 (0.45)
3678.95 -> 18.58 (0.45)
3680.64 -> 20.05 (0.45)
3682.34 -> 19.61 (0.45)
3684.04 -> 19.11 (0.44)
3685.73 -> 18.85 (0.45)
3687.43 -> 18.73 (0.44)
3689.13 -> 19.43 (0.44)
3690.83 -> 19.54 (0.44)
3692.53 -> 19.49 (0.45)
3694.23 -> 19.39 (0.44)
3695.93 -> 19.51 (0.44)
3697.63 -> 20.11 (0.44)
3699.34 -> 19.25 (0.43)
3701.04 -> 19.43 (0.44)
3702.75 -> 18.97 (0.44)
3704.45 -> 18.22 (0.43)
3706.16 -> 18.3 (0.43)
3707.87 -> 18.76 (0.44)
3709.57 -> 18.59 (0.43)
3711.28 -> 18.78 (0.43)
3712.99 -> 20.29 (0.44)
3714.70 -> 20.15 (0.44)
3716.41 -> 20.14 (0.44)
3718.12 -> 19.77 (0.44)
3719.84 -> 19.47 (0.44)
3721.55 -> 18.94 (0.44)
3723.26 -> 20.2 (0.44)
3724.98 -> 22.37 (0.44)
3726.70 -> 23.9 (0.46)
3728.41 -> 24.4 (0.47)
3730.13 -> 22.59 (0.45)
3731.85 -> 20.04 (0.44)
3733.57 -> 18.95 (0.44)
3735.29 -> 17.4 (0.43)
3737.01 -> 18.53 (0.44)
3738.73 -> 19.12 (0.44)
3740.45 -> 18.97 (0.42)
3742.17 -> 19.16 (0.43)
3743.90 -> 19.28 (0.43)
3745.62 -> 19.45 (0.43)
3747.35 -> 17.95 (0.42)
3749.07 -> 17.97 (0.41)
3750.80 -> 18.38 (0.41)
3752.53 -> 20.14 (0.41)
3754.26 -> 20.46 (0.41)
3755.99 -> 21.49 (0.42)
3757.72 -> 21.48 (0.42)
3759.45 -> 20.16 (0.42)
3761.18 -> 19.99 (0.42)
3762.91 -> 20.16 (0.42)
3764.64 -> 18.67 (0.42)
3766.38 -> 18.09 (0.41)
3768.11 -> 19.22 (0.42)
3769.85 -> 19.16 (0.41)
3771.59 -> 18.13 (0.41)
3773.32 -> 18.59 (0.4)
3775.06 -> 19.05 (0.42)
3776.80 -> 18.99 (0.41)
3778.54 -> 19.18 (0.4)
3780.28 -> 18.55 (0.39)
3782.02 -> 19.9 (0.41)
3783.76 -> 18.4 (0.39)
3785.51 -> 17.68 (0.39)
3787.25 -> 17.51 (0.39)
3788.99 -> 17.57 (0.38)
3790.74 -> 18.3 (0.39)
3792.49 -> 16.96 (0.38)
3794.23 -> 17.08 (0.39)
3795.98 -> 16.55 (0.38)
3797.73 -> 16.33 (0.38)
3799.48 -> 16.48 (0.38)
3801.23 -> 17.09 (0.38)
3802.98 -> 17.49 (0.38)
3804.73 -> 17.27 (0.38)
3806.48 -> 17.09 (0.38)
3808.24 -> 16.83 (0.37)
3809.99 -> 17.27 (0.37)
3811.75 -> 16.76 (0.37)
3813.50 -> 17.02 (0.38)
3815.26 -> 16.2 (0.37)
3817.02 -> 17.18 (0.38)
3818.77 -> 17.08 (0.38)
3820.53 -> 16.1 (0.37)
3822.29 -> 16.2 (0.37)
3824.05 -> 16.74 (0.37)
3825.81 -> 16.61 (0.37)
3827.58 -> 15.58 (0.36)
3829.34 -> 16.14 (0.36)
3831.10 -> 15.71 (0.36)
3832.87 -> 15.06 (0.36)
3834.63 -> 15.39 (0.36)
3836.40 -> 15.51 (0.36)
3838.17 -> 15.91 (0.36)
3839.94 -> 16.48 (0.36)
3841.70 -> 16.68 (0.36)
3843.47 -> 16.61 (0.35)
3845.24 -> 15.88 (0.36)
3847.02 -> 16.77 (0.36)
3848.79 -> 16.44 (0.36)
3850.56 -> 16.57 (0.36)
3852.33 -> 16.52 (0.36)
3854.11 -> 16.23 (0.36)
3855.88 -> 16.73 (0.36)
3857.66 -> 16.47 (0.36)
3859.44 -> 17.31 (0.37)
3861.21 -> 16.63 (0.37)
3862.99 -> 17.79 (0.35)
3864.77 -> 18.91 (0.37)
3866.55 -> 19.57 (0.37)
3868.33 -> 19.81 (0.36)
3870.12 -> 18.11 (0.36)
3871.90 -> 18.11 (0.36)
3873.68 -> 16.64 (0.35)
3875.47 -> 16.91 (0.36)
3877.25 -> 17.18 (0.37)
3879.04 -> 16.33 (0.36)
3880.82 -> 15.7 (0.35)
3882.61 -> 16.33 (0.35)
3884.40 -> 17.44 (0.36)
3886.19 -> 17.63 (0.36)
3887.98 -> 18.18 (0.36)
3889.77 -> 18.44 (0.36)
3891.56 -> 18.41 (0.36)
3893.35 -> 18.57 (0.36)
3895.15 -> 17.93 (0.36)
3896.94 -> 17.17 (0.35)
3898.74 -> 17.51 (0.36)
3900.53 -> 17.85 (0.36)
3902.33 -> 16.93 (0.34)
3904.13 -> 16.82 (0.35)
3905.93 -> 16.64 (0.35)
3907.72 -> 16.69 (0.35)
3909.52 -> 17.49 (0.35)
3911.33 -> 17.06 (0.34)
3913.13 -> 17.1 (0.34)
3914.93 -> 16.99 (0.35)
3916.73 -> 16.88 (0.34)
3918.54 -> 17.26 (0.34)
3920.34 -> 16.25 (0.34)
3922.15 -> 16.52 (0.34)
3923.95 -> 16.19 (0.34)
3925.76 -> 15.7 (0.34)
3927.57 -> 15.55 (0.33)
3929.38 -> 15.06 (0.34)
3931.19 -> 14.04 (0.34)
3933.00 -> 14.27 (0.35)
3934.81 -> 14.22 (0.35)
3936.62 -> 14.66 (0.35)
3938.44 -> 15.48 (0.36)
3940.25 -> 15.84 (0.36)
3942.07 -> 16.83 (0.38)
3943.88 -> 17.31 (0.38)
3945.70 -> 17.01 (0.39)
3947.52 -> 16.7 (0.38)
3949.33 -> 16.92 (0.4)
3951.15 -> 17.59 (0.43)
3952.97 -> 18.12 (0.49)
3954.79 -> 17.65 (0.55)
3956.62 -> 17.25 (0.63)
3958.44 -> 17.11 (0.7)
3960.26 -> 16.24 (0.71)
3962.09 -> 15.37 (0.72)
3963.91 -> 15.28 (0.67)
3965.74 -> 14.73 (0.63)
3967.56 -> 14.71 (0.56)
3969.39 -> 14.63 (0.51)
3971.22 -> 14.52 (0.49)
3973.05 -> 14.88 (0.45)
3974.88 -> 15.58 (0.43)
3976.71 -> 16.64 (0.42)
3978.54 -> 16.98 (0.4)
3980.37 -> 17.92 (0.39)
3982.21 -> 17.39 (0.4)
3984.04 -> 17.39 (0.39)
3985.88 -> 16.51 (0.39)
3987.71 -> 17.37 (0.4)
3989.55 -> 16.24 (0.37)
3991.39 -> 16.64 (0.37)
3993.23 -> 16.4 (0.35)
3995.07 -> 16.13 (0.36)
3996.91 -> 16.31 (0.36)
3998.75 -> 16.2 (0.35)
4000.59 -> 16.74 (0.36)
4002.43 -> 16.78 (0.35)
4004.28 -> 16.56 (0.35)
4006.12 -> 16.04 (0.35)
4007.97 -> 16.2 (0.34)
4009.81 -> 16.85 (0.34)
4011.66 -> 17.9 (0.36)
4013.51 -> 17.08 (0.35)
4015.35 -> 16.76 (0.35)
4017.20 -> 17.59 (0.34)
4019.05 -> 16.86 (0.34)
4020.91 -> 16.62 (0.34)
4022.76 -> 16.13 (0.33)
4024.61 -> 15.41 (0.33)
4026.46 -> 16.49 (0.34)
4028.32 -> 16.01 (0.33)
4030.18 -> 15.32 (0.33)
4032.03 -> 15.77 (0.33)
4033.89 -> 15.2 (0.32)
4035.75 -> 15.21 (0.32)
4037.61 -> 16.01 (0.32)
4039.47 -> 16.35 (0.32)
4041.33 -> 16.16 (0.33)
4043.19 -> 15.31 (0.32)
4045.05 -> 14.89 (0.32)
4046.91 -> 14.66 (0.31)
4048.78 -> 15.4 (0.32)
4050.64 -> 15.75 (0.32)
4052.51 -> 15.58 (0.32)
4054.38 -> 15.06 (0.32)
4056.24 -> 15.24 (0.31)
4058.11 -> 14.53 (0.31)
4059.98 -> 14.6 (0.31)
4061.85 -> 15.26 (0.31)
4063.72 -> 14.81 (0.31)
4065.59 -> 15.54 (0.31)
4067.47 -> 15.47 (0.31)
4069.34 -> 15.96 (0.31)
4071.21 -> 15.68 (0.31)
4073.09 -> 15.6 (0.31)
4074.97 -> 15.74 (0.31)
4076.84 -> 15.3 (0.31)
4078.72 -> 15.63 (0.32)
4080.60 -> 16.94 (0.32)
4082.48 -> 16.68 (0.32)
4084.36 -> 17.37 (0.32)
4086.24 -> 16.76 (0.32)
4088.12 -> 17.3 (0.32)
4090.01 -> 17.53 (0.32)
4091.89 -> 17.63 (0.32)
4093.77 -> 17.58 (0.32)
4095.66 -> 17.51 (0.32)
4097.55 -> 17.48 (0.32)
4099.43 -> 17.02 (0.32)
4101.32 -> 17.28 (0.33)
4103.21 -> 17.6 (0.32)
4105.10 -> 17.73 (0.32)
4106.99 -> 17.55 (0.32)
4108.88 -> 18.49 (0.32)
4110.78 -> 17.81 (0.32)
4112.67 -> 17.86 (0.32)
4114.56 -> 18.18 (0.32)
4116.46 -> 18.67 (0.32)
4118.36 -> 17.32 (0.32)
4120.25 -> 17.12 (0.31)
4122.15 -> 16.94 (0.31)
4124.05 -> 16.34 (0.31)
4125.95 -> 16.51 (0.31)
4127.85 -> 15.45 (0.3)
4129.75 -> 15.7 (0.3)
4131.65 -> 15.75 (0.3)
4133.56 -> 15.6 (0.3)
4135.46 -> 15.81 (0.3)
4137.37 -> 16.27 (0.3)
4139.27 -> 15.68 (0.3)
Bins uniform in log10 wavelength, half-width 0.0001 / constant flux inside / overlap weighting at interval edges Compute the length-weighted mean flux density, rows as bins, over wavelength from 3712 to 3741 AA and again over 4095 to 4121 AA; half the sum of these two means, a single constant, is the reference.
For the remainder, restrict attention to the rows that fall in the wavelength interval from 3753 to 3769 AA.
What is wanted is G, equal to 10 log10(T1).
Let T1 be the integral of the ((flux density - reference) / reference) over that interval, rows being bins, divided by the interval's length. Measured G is -12.9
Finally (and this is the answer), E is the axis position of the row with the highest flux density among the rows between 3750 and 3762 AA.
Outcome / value 3755.99 AA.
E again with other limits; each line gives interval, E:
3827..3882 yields 3868.33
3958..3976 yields 3958.44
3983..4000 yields 3984.04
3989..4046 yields 4011.66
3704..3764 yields 3728.41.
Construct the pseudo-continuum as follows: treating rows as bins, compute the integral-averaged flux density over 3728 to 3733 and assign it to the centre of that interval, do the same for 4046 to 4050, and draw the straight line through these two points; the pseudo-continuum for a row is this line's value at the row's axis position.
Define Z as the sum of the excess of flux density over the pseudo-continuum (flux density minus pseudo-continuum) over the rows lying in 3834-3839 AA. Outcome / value -12.1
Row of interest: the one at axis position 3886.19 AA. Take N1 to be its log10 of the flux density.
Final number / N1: 1.25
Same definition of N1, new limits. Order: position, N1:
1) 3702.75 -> 1.28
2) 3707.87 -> 1.27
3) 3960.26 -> 1.21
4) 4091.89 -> 1.25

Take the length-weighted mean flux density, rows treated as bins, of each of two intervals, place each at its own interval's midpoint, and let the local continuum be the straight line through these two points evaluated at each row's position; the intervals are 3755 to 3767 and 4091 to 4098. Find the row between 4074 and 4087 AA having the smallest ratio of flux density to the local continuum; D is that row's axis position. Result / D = 4076.84 AA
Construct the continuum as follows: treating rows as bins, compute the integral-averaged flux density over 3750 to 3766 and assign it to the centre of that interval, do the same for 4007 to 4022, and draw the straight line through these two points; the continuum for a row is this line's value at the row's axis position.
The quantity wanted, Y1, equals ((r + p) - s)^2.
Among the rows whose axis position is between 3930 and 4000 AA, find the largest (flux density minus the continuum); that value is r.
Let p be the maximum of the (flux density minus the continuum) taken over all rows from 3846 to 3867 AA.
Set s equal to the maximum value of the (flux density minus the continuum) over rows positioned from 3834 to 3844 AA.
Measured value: 14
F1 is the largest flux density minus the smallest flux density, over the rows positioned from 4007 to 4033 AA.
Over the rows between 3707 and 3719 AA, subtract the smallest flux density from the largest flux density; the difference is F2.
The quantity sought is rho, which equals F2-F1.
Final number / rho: -0.9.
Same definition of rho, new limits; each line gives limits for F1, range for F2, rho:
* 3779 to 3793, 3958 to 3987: 0.5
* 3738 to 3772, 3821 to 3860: -1.3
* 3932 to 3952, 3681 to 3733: 2.8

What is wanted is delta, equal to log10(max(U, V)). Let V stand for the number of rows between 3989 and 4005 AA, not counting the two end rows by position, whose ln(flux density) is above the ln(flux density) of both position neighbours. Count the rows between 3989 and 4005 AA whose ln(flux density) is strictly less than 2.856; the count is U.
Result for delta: 0.95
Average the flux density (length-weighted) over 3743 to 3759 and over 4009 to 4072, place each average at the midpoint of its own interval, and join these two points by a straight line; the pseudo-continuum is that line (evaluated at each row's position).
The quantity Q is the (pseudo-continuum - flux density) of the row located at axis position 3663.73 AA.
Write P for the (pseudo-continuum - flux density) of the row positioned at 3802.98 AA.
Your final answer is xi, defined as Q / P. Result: 0.1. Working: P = 1.5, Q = 0.1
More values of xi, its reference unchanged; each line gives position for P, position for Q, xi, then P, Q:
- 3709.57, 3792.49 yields 1.3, 1.6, 2.1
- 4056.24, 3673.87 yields 4.1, 0.4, 1.5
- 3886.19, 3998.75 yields 0.7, 0.2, 0.2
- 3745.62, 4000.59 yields -1.6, 0.2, -0.4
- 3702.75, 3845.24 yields 1.9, 1.3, 2.5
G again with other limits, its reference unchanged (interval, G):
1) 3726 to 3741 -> -11.3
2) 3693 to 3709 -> -22.8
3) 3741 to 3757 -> -17.1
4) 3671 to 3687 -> -16.4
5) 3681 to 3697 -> -17.7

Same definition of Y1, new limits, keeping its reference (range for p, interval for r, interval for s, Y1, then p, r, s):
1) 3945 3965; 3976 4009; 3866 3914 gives 0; 0.4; 0.5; 1.09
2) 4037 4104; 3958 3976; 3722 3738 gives 8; 1.7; -0.5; 4.00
